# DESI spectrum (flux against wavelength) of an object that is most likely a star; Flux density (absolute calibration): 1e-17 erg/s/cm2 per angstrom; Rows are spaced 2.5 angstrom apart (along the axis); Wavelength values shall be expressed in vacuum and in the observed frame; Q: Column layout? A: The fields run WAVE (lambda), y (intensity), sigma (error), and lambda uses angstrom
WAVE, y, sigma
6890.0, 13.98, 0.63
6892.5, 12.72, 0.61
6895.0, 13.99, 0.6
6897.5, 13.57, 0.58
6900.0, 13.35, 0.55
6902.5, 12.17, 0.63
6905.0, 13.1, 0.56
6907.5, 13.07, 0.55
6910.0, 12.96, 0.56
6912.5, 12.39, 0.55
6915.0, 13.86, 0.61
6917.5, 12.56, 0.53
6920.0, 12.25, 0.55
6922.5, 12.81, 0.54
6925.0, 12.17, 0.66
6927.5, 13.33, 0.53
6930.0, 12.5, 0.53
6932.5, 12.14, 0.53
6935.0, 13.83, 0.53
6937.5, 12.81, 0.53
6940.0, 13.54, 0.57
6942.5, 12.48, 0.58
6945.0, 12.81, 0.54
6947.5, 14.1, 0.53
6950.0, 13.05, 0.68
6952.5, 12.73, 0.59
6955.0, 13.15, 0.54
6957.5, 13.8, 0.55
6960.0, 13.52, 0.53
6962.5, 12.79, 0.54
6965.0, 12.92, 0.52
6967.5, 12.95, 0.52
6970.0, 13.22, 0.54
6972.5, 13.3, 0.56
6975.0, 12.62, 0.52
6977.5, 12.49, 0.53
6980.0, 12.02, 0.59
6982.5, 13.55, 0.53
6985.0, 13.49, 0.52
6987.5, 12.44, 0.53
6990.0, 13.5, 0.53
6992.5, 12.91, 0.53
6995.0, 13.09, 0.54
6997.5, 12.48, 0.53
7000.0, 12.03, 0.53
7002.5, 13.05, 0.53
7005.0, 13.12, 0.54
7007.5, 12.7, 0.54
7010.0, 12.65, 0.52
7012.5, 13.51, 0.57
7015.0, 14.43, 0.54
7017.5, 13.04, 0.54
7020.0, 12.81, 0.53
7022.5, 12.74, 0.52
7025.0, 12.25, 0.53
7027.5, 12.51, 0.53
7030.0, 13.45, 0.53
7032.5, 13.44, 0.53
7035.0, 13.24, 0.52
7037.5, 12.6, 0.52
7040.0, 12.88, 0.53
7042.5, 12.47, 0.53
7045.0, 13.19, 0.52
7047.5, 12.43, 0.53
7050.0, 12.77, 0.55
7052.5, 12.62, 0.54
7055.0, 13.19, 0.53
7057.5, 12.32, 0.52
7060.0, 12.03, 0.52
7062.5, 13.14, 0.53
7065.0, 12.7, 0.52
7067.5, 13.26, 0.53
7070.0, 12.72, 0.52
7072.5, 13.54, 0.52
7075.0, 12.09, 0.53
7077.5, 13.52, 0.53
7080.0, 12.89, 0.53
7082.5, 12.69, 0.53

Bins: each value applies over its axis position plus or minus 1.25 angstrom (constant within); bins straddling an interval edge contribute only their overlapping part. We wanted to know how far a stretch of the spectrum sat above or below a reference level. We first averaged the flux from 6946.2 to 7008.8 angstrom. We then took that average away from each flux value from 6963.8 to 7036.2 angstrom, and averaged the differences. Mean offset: -0.04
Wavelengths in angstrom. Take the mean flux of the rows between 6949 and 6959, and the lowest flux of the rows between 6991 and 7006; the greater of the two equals 13.2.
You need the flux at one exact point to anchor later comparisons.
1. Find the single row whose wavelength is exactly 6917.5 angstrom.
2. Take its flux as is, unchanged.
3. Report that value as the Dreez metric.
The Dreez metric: 12.56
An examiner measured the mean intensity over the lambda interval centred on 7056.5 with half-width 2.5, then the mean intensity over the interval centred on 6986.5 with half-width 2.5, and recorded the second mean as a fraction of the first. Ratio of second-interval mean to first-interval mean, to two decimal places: 1.02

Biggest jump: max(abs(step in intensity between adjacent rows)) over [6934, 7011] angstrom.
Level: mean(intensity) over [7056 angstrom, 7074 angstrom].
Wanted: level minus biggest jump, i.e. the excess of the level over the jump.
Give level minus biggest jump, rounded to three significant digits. 11.3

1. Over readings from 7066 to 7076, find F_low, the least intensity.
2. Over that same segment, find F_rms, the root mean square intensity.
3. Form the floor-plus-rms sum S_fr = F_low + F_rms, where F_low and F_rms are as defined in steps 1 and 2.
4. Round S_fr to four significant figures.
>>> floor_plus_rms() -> 25.00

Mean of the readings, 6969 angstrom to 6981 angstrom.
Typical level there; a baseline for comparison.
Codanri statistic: 12.7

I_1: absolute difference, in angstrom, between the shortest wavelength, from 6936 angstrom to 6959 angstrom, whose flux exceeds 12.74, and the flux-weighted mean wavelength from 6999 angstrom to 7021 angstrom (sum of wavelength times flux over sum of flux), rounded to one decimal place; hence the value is 72.6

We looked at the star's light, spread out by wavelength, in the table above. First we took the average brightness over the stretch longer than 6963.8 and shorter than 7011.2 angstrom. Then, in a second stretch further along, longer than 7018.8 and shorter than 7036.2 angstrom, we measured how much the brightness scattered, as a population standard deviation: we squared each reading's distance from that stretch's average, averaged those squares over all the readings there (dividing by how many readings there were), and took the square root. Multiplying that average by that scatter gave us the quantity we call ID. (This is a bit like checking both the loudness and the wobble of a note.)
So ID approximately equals 5.6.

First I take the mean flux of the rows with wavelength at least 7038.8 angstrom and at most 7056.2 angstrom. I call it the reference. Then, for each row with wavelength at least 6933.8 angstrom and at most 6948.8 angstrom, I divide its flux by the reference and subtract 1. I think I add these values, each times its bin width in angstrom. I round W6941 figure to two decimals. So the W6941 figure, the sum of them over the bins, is 0.55 angstrom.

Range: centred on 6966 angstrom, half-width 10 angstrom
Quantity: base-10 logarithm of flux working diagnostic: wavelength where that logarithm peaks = 6957.5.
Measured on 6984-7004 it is 6990.0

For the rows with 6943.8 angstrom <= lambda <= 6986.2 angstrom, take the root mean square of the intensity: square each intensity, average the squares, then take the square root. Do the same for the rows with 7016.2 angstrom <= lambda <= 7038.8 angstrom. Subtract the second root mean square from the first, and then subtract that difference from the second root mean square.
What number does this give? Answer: 12.7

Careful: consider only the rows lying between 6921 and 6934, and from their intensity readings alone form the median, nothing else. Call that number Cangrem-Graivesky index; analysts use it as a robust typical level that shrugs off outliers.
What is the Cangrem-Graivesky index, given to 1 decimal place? 12.5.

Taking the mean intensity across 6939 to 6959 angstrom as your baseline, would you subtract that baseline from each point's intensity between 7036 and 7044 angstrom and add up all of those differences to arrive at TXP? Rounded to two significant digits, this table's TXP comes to -1.7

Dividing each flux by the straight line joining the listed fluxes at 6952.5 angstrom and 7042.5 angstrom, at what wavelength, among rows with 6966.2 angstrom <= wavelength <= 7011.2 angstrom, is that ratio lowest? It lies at 6980.0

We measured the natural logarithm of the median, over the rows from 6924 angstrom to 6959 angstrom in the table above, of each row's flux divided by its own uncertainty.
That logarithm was 3.17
